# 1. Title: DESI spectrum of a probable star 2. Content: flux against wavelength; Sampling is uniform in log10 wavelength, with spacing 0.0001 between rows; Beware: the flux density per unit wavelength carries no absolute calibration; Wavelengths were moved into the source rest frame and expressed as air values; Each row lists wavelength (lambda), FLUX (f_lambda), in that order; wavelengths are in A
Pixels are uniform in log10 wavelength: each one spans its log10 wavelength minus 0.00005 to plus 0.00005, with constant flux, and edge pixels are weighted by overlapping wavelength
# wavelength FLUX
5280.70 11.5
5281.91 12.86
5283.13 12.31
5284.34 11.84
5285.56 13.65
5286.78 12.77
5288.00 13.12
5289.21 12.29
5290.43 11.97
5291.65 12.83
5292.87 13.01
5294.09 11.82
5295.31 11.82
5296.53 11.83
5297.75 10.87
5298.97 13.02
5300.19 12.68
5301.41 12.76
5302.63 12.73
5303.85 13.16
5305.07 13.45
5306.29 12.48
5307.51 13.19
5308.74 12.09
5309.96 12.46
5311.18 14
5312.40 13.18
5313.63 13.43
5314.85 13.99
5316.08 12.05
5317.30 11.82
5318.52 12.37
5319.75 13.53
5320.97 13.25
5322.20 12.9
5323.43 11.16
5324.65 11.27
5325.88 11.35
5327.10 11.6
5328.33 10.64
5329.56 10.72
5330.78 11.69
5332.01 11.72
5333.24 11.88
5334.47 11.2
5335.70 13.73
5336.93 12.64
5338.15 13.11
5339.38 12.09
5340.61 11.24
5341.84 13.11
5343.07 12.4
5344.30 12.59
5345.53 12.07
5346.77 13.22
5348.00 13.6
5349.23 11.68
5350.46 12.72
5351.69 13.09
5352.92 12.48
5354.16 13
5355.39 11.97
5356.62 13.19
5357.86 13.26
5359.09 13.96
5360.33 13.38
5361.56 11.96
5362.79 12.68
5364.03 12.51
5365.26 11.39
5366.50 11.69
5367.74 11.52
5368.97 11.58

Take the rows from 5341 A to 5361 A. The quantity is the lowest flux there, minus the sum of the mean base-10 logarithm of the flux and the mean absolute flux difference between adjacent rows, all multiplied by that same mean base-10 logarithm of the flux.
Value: 10.9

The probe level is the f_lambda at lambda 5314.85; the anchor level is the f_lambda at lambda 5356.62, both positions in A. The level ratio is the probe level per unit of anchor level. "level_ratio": 1.06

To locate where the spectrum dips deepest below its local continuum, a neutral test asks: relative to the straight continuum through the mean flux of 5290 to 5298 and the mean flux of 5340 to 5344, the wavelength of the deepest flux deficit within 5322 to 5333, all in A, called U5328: 5328.33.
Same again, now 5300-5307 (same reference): 5306.29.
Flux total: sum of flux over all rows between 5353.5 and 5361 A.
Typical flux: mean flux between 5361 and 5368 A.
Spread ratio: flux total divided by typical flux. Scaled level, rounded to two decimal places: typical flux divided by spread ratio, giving 1.82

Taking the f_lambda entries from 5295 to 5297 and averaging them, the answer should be 11.8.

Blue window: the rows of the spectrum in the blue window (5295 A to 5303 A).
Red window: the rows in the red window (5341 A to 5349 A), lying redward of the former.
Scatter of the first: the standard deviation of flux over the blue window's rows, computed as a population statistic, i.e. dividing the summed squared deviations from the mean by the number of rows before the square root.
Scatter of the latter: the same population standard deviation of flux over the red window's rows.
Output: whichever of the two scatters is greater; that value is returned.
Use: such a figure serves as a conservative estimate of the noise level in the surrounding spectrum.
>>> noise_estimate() 0.71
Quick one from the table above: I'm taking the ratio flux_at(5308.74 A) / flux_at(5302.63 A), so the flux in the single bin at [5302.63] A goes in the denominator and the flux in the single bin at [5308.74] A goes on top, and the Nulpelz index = 0.95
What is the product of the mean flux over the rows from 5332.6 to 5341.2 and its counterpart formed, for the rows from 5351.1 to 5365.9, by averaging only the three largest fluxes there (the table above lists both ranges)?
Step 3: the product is 166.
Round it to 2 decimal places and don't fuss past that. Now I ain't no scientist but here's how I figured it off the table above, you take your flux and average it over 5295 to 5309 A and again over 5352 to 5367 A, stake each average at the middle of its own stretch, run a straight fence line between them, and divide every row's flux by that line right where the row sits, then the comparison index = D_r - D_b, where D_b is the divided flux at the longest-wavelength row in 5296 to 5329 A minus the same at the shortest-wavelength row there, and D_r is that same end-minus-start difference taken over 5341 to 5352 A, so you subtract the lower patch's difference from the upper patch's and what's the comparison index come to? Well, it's 0.10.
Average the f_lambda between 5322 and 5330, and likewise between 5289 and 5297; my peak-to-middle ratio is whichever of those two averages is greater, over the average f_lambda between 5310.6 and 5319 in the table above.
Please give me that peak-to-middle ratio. 0.94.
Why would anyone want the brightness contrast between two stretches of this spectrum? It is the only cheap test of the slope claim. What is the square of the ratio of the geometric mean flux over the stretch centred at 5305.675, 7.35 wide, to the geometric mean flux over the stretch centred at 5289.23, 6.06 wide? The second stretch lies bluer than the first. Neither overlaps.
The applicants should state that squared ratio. 1.04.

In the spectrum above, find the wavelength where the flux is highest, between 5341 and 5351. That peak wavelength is 5348.00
